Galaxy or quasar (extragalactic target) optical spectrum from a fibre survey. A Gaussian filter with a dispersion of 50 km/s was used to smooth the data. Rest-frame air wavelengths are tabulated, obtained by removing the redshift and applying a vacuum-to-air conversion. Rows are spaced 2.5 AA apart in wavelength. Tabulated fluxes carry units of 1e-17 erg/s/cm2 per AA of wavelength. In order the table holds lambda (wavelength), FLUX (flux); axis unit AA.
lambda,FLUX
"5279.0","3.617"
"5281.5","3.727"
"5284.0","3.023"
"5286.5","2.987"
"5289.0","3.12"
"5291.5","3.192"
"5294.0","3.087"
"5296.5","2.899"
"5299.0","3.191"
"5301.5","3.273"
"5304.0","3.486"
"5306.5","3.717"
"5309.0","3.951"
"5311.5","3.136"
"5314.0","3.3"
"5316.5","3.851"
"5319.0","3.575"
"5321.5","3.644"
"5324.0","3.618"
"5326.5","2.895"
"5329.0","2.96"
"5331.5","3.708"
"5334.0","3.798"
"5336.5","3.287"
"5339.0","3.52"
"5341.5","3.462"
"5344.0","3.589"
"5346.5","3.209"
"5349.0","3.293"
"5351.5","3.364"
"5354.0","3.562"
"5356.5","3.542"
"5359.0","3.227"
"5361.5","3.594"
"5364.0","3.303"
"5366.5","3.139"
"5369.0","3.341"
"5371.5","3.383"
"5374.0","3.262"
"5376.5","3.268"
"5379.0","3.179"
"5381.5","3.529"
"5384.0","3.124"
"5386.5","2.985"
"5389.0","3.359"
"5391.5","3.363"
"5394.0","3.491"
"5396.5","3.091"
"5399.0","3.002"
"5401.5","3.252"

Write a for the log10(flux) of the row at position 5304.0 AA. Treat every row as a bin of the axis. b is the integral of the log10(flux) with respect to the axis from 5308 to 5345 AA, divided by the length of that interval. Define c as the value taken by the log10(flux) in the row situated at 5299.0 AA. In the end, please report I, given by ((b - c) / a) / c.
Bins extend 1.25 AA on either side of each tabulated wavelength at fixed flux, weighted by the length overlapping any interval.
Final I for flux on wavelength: 0.13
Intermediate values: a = 0.542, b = 0.540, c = 0.504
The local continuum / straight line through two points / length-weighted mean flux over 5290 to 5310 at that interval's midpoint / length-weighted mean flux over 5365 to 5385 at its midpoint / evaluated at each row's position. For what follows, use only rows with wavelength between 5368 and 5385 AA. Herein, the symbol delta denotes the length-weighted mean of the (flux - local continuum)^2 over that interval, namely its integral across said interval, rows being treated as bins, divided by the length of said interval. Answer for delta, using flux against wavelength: 0.02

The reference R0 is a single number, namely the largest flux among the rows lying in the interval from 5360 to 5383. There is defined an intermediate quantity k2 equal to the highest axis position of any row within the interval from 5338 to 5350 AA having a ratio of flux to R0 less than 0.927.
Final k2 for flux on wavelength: 5349.0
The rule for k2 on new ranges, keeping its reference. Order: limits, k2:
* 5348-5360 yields 5359.0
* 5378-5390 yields 5386.5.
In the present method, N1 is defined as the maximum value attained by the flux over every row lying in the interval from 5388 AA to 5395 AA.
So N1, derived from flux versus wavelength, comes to 3.491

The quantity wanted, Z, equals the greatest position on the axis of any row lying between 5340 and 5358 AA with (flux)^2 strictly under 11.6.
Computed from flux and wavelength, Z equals 5351.5 AA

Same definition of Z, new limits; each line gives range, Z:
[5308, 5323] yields 5314.0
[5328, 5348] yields 5346.5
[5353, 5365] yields 5364.0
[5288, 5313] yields 5311.5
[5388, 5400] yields 5399.0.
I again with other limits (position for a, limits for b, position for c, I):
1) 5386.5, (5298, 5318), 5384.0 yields 0.20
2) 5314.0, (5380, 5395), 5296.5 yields 0.23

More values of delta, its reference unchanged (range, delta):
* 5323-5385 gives 0.05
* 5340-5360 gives 0.03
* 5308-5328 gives 0.14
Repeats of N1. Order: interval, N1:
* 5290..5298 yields 3.192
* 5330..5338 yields 3.798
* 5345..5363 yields 3.594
